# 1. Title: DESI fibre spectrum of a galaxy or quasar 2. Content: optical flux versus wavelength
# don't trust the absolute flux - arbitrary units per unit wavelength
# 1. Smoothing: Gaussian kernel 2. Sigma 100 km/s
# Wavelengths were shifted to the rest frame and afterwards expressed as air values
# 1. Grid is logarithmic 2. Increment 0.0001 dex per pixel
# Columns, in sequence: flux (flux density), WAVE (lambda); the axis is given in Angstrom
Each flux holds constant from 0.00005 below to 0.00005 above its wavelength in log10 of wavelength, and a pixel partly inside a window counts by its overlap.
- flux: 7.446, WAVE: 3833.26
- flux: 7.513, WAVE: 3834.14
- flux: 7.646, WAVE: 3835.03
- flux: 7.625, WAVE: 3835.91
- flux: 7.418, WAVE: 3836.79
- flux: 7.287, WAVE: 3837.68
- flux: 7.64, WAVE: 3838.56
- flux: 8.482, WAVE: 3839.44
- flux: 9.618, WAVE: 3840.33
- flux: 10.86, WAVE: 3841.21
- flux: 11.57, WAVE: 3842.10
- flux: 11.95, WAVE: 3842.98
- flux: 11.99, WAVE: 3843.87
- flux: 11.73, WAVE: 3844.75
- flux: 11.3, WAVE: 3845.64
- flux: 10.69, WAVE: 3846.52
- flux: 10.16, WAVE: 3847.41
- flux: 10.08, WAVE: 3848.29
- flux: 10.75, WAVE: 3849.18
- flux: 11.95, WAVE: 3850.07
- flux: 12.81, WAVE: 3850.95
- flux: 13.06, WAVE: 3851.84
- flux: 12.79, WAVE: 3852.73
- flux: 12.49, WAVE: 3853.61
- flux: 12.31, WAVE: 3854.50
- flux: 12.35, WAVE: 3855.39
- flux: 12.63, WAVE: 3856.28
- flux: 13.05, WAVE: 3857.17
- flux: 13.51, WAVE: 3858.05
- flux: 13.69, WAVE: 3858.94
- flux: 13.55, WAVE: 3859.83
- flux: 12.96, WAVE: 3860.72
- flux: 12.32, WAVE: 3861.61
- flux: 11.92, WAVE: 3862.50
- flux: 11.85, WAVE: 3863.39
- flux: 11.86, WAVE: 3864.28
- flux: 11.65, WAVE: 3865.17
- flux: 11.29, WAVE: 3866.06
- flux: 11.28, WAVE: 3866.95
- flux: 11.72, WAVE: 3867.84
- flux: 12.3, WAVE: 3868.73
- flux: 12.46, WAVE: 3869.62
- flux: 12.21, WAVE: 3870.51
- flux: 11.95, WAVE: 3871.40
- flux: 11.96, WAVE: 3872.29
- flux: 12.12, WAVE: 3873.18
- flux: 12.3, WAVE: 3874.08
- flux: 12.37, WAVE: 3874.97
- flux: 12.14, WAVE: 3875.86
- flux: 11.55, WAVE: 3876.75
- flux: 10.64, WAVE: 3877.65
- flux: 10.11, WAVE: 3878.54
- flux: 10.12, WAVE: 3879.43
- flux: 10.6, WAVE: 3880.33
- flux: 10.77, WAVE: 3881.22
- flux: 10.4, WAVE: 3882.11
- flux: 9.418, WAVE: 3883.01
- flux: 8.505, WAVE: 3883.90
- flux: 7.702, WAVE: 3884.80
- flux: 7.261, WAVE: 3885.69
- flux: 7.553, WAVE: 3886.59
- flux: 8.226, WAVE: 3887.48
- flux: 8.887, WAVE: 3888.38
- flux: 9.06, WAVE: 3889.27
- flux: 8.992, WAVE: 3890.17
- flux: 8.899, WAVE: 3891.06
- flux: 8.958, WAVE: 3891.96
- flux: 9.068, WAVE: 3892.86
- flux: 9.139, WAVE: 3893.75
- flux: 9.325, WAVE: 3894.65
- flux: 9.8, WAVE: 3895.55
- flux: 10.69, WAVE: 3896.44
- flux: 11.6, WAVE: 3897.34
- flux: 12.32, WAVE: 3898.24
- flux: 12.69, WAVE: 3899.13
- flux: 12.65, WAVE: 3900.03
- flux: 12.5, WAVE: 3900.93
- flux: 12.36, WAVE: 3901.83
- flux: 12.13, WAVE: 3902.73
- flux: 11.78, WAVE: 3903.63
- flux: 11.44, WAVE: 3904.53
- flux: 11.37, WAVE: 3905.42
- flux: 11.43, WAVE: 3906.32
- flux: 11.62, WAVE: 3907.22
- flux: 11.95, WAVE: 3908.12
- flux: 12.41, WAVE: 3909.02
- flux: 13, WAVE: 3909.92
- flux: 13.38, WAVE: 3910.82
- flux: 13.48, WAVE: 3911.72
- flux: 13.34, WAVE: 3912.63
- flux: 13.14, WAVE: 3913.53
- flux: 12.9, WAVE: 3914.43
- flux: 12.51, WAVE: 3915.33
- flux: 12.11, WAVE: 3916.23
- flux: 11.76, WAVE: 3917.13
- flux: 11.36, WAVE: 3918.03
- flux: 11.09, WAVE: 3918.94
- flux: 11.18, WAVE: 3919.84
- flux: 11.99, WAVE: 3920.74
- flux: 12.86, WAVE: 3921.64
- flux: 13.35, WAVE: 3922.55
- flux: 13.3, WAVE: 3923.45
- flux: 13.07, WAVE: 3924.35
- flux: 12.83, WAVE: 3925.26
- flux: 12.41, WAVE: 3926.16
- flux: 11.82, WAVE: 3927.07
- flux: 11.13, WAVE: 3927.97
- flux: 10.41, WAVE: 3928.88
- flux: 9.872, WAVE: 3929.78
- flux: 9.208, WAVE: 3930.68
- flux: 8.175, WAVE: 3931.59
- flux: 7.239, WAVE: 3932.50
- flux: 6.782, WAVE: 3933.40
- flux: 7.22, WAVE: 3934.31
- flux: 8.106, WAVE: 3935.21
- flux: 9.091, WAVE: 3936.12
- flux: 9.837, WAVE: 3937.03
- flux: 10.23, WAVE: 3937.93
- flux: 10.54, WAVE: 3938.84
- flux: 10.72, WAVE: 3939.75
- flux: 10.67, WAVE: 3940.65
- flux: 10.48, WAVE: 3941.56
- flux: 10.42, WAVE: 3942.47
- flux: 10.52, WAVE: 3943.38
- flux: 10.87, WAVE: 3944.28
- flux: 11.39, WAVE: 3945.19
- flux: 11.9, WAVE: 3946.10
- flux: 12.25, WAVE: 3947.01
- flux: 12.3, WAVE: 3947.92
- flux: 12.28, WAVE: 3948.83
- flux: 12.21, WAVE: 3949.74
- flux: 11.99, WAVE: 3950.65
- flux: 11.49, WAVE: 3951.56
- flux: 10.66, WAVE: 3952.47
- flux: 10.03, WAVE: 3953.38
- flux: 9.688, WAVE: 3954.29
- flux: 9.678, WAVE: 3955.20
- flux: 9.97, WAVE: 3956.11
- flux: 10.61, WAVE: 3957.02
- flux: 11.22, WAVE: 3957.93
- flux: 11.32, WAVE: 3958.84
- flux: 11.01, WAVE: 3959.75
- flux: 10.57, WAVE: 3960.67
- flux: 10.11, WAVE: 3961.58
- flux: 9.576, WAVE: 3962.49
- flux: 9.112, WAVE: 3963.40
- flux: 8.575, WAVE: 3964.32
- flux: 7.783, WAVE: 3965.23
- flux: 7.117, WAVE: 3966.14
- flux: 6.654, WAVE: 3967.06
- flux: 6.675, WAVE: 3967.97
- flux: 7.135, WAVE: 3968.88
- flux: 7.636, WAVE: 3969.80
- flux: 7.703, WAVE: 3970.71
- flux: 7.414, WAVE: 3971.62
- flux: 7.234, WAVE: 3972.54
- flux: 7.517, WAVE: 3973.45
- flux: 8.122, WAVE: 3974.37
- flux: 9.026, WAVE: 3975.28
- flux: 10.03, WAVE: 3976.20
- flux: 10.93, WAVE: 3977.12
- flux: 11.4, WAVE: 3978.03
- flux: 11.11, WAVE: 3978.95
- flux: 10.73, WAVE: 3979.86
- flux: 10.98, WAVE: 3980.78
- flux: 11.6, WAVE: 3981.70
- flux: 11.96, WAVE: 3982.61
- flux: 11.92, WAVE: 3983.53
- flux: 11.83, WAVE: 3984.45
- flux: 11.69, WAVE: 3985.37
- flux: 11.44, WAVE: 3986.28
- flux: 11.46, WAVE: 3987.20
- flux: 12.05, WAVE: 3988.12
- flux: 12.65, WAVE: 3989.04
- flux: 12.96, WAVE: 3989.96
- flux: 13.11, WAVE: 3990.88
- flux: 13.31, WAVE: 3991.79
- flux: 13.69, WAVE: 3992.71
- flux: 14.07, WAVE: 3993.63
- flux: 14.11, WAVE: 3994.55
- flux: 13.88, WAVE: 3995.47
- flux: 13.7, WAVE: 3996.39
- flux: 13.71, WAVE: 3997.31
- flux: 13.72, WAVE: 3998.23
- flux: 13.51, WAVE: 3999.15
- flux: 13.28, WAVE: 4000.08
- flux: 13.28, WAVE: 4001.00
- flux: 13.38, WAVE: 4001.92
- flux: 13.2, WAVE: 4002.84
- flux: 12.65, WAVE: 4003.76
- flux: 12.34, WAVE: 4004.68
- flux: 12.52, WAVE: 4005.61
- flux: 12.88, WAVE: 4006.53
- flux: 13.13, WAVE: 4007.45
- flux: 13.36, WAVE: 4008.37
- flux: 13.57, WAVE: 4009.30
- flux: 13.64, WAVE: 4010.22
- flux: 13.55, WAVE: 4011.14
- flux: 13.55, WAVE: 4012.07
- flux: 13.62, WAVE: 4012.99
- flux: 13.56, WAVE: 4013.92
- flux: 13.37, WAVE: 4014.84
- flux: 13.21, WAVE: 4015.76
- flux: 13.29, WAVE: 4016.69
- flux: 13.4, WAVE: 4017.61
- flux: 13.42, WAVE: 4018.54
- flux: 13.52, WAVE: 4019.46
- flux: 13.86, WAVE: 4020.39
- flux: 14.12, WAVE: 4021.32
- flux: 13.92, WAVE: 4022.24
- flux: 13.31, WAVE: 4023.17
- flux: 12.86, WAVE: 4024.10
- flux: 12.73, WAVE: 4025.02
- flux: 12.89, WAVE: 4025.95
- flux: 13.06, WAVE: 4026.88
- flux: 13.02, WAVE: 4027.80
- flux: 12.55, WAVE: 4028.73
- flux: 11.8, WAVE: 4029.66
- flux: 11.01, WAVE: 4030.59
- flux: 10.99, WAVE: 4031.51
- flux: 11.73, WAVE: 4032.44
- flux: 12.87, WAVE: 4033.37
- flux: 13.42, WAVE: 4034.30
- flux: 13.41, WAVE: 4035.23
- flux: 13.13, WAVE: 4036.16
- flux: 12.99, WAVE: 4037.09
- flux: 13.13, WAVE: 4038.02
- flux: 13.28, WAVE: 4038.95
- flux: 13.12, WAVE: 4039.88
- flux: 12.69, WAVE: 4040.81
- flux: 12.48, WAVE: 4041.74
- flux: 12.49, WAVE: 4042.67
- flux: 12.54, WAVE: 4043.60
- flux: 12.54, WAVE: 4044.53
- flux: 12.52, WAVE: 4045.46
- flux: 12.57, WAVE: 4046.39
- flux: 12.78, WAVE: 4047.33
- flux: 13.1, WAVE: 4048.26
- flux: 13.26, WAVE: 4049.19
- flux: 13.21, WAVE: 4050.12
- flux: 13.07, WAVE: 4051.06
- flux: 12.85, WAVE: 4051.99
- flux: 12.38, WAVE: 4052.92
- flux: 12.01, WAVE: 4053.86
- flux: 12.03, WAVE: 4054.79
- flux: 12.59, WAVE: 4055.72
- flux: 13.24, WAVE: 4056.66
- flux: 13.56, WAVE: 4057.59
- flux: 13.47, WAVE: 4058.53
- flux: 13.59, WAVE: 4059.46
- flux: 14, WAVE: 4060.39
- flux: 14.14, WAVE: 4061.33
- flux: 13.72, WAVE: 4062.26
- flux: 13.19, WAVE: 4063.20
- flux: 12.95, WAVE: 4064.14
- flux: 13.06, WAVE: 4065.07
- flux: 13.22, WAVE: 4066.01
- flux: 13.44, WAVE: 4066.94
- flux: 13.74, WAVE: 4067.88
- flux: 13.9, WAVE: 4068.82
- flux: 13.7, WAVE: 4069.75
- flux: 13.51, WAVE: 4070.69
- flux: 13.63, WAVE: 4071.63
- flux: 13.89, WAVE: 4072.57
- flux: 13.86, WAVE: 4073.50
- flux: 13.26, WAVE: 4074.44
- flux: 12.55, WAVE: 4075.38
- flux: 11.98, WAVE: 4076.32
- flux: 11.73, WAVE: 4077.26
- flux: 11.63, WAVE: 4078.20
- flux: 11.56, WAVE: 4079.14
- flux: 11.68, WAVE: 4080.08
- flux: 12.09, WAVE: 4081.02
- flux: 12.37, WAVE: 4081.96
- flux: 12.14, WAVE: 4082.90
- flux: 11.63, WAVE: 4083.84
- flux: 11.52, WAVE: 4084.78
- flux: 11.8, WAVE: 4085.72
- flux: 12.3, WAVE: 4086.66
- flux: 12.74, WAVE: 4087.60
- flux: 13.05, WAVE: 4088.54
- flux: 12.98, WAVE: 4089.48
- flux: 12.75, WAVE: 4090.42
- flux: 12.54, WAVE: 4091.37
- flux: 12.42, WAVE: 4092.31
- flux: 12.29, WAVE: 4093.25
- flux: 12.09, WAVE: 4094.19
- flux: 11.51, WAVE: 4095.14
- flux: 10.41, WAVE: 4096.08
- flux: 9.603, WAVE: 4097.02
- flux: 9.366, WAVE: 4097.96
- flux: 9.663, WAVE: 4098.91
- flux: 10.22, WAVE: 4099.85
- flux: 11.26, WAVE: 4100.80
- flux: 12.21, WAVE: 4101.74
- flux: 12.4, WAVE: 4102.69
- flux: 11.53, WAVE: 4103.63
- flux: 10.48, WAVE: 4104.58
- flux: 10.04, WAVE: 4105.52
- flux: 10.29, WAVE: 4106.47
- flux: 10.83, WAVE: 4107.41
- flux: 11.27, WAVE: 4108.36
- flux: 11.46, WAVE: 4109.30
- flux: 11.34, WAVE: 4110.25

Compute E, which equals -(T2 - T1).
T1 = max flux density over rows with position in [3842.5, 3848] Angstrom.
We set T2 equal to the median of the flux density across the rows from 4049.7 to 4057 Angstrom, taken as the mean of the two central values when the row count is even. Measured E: -0.7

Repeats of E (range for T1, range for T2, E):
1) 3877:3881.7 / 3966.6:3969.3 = 4.1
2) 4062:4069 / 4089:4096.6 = 1.5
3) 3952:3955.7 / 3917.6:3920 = -0.5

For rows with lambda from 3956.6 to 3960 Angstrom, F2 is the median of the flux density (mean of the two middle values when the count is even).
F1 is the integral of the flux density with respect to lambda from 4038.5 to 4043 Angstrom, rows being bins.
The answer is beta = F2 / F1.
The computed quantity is 0.19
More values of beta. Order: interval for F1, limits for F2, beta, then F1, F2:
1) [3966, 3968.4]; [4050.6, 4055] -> 0.76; 16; 12.4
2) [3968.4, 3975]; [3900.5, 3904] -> 0.24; 50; 12.2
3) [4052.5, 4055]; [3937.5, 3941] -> 0.35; 30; 10.6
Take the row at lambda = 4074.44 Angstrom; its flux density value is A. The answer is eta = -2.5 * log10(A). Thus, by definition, -2.8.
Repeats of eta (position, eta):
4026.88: -2.8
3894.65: -2.4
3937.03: -2.5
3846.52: -2.6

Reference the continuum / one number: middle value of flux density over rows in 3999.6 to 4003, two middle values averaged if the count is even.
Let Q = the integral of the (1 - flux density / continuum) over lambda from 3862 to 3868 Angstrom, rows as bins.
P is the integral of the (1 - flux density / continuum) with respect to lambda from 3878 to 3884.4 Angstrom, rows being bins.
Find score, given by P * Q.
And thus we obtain 1.2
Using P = 1.6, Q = 0.7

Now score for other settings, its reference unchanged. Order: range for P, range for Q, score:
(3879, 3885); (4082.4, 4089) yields 0.9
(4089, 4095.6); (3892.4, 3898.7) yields 0.6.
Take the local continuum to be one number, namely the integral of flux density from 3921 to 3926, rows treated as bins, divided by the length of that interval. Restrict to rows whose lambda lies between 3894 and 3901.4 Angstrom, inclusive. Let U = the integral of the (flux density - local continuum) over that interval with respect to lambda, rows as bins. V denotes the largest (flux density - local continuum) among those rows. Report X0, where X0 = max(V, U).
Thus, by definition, -0.3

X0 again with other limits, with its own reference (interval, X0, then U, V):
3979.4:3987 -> -1.0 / -11.3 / -1.0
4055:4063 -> 3.8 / 3.8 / 1.1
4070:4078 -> 0.9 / 0.1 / 0.9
